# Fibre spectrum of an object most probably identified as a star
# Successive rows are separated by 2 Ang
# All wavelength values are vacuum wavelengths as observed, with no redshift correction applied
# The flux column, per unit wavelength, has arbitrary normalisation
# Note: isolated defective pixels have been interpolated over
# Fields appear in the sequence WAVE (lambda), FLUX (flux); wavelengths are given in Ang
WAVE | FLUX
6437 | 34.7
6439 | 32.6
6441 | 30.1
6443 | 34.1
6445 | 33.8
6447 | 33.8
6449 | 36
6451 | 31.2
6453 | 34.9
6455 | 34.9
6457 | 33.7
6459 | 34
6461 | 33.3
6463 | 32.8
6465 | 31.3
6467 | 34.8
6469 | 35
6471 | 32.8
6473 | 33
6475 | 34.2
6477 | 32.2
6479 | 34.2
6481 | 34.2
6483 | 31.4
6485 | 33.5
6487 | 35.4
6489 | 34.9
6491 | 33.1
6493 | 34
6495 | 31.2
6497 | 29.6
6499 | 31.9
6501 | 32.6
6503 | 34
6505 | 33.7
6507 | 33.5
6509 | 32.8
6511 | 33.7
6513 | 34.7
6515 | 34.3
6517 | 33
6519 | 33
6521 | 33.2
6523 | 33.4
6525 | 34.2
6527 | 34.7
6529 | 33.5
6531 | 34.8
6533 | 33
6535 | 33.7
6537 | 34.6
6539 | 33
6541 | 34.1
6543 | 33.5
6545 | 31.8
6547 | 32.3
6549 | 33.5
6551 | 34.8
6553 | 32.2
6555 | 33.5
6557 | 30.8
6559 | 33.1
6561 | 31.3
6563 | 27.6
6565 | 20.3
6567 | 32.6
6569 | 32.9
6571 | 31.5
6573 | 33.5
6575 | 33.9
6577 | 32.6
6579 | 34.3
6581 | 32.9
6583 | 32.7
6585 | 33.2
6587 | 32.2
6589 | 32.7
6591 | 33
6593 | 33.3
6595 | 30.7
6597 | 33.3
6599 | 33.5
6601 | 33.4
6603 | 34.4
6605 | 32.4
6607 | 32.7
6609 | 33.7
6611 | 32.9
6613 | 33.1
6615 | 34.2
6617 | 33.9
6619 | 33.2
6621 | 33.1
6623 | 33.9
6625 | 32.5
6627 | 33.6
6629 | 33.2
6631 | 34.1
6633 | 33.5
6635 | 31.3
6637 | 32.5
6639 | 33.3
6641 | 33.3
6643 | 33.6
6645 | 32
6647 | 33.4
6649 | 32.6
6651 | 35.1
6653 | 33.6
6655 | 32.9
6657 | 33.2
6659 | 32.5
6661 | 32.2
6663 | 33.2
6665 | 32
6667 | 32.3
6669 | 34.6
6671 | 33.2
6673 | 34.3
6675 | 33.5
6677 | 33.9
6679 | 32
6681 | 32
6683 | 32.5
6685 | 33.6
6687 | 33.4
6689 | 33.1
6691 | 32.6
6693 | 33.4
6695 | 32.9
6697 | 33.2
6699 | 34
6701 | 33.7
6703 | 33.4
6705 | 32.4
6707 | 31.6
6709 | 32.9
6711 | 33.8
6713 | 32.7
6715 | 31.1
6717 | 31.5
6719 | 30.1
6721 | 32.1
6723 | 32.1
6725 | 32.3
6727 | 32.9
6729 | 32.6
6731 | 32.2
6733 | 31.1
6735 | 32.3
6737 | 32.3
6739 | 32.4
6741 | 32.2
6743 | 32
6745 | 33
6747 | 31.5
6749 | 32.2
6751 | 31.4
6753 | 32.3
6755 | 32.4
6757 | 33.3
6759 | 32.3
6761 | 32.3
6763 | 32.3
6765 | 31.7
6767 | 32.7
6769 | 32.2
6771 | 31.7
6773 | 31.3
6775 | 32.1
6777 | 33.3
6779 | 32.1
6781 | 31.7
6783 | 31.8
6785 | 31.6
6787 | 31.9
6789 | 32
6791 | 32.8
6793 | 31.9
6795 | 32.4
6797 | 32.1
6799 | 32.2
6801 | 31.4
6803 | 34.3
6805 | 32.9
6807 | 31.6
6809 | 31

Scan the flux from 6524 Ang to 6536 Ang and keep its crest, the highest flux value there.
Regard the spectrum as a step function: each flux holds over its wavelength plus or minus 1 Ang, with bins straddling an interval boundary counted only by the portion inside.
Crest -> 34.8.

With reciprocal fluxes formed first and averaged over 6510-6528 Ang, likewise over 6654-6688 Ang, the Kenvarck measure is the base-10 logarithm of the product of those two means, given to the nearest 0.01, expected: -3.05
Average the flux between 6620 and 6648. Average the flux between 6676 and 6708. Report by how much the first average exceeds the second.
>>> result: 0.1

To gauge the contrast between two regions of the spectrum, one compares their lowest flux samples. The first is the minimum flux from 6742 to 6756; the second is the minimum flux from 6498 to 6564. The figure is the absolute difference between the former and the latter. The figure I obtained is 3.8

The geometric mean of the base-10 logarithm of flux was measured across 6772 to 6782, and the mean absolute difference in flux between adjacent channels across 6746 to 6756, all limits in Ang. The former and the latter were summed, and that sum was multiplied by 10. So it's 21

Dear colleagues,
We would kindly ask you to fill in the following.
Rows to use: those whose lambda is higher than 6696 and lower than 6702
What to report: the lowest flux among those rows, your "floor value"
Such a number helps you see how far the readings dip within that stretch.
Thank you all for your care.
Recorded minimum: 33.2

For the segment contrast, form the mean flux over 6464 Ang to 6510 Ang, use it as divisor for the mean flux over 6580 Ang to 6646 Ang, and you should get 1.00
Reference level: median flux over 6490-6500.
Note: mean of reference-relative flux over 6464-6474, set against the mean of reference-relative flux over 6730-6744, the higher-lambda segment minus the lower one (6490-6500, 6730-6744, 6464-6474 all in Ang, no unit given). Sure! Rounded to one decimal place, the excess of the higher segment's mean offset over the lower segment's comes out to -1.3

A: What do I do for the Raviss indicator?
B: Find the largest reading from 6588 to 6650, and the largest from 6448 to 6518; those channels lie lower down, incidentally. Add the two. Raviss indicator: 70.4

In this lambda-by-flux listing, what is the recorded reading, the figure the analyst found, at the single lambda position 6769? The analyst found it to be 32.2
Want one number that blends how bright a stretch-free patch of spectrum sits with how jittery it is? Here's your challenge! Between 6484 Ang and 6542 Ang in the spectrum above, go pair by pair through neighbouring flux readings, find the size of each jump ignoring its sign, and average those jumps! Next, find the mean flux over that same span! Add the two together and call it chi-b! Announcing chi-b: 34.5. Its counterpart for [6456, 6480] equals 34.7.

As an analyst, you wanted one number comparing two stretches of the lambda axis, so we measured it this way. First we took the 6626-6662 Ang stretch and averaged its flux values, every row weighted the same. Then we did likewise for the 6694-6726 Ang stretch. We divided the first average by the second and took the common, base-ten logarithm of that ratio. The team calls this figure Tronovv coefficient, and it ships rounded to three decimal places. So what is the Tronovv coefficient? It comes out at 0.008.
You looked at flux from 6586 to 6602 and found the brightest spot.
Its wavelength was 6599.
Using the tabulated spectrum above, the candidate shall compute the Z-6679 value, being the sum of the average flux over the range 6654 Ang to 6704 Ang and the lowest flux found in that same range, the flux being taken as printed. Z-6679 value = 65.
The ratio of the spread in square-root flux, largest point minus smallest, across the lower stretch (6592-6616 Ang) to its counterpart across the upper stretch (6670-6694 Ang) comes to 1.6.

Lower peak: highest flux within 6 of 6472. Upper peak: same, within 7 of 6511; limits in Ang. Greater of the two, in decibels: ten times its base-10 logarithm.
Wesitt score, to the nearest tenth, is 15.4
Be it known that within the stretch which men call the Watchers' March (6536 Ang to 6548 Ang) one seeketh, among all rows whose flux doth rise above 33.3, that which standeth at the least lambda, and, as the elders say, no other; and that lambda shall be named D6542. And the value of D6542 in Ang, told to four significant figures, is 6537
